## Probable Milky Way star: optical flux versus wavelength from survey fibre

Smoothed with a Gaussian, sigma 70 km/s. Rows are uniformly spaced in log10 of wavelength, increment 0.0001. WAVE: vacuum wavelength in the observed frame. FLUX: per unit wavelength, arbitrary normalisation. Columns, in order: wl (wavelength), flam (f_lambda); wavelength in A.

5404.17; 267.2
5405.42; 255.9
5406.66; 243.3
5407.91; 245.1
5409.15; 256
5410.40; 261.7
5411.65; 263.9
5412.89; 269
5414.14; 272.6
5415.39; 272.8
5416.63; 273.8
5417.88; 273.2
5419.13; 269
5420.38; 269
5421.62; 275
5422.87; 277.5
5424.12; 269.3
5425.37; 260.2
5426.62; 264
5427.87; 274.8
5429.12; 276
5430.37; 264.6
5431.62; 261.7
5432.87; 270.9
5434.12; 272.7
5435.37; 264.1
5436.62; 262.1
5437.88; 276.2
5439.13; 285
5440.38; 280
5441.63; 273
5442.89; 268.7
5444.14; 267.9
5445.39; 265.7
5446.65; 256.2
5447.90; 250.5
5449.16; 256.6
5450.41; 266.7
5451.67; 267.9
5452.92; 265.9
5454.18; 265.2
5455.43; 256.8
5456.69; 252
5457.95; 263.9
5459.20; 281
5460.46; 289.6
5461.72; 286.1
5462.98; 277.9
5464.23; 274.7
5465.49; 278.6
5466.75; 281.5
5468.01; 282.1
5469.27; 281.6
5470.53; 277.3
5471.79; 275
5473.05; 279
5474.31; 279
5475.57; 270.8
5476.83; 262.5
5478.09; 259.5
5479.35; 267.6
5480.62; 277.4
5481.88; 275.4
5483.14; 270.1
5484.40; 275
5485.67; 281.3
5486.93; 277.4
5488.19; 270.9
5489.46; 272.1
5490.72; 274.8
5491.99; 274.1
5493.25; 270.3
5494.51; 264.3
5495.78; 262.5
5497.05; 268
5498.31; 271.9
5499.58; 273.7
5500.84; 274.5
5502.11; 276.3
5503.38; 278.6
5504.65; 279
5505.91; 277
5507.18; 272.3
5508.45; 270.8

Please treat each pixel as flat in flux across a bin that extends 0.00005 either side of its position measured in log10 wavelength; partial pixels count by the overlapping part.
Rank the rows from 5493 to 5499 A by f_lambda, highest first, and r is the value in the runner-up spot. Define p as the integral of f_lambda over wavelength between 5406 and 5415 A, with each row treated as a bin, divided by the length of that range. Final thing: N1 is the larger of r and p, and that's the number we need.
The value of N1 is 270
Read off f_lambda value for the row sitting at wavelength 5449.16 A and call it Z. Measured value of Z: 256.6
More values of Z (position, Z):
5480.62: 277.4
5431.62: 261.7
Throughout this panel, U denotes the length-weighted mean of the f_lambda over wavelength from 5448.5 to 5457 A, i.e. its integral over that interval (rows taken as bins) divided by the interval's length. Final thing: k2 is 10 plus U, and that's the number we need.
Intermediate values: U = 262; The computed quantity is 272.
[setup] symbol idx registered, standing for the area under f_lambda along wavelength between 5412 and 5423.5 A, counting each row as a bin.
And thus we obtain 3132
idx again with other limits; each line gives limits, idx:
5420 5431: 2972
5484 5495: 3008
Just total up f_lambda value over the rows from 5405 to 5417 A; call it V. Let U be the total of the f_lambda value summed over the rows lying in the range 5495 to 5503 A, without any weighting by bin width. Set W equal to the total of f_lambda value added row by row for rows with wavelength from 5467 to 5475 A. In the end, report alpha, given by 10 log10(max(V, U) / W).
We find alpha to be 1.9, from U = 1627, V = 2614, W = 1674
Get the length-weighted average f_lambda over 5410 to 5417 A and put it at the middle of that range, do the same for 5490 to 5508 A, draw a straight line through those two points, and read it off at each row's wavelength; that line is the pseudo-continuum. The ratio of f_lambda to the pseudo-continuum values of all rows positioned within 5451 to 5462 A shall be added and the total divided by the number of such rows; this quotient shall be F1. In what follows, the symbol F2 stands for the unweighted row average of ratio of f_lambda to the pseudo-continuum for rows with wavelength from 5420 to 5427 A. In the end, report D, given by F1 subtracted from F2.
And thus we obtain 0.003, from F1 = 1.00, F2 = 1.00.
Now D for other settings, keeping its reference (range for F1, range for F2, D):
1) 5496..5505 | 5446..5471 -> -0.008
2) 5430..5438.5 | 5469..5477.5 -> 0.022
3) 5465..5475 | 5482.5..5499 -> -0.031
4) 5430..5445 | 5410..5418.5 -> 0.000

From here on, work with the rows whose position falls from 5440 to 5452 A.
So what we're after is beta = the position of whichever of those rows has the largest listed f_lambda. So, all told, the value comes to 5440.38 A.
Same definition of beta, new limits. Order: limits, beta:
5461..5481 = 5461.72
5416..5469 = 5460.46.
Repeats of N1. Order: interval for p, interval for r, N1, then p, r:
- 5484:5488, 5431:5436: 277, 277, 270.9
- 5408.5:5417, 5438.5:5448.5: 280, 267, 280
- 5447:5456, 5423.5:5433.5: 275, 261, 274.8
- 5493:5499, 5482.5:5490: 277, 267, 277.4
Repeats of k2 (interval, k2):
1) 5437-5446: 283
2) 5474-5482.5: 280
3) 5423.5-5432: 277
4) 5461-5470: 290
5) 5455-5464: 283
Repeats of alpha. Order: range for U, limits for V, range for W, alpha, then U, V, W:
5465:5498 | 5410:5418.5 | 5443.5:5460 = 3.2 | 7108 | 1887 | 3416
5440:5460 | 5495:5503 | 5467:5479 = 2.4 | 4238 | 1627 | 2467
